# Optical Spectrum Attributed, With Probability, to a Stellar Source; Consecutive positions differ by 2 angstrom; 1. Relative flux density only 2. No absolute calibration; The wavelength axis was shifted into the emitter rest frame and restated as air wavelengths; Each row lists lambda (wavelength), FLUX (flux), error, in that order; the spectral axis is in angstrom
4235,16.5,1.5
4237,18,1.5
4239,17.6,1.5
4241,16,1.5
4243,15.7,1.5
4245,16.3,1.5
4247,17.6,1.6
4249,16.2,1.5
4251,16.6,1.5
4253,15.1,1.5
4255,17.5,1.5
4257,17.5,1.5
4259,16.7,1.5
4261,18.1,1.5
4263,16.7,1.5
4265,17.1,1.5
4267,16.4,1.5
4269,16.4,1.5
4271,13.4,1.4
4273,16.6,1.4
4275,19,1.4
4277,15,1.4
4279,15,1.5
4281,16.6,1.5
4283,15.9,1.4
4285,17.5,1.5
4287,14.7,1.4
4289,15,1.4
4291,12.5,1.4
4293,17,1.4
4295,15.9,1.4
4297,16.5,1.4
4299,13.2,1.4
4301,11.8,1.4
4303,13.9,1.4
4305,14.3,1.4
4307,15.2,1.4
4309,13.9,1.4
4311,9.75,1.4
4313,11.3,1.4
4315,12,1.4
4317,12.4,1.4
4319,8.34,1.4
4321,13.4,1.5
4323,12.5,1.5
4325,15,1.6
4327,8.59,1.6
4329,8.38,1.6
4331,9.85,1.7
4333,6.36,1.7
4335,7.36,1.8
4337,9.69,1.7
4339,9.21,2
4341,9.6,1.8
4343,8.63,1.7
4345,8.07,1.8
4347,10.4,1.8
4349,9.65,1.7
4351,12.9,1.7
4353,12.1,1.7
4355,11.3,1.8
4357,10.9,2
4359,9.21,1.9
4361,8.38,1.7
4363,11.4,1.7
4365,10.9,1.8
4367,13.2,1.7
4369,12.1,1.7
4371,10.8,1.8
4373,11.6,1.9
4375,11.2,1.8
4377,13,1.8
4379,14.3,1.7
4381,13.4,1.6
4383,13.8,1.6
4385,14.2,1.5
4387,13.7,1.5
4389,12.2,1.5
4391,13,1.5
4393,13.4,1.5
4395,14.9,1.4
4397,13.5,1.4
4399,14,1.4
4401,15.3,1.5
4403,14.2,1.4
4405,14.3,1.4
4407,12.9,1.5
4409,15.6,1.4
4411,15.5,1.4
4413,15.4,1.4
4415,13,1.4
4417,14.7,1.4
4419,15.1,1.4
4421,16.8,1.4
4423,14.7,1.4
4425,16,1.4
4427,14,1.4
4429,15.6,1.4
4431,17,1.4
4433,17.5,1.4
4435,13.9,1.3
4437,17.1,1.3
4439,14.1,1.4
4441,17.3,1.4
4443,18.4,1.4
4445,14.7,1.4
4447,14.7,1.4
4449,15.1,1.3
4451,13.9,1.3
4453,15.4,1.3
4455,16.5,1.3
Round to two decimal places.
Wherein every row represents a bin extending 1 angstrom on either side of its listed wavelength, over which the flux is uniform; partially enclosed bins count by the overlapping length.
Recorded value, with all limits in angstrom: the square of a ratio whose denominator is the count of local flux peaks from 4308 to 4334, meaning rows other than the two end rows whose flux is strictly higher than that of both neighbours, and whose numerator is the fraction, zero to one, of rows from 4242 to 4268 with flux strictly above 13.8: 0.06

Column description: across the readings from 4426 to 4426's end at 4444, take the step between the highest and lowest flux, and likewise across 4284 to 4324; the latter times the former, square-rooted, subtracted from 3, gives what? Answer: -3.42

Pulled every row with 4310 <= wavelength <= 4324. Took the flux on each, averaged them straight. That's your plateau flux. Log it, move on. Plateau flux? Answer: 11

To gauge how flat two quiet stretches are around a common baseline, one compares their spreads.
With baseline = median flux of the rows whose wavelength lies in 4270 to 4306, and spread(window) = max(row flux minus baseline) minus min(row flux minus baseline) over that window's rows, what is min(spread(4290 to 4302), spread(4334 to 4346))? 2.3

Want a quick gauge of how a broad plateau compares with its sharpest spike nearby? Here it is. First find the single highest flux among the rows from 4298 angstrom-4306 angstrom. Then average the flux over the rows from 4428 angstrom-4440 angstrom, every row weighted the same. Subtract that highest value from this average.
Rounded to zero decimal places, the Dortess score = 2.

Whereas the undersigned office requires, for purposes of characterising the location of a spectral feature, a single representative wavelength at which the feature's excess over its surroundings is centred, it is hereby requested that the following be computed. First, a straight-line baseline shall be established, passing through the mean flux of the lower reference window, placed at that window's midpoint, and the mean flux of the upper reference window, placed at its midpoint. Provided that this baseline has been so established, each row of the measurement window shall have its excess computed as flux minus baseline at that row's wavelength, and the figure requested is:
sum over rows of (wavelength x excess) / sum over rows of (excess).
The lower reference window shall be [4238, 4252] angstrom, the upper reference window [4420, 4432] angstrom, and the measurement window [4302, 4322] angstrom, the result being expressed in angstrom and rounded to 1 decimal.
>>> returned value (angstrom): 4313.7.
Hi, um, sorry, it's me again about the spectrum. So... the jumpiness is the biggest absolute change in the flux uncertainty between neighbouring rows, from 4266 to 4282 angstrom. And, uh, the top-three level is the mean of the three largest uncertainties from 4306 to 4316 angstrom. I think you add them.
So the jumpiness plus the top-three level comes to 1.50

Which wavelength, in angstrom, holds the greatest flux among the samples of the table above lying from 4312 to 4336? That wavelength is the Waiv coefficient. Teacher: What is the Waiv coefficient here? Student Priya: 4325 angstrom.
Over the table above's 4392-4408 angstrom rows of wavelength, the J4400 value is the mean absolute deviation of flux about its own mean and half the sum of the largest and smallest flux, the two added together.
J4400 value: 14.7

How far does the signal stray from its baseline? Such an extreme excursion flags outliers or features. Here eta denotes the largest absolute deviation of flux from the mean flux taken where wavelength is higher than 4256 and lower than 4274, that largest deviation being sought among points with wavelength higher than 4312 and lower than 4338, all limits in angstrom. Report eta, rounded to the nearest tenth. 10.2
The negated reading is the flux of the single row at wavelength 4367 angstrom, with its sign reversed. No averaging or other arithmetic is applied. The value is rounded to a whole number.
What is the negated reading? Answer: -13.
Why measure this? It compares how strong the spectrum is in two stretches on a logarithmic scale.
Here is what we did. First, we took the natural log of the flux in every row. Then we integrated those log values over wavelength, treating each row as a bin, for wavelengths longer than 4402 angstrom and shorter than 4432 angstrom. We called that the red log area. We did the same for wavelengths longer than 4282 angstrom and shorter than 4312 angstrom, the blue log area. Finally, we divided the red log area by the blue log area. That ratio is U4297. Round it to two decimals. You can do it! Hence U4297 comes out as 1.02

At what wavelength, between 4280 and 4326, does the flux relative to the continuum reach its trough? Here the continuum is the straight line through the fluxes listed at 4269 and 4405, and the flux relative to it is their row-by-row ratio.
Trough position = 4319 angstrom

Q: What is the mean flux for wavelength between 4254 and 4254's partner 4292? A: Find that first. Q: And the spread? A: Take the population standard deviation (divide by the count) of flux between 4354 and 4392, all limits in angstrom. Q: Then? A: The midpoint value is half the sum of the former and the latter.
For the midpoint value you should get 8.9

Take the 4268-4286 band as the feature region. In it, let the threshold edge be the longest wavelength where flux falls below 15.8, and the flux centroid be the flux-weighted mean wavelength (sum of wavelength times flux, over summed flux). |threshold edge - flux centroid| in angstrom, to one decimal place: 1.9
